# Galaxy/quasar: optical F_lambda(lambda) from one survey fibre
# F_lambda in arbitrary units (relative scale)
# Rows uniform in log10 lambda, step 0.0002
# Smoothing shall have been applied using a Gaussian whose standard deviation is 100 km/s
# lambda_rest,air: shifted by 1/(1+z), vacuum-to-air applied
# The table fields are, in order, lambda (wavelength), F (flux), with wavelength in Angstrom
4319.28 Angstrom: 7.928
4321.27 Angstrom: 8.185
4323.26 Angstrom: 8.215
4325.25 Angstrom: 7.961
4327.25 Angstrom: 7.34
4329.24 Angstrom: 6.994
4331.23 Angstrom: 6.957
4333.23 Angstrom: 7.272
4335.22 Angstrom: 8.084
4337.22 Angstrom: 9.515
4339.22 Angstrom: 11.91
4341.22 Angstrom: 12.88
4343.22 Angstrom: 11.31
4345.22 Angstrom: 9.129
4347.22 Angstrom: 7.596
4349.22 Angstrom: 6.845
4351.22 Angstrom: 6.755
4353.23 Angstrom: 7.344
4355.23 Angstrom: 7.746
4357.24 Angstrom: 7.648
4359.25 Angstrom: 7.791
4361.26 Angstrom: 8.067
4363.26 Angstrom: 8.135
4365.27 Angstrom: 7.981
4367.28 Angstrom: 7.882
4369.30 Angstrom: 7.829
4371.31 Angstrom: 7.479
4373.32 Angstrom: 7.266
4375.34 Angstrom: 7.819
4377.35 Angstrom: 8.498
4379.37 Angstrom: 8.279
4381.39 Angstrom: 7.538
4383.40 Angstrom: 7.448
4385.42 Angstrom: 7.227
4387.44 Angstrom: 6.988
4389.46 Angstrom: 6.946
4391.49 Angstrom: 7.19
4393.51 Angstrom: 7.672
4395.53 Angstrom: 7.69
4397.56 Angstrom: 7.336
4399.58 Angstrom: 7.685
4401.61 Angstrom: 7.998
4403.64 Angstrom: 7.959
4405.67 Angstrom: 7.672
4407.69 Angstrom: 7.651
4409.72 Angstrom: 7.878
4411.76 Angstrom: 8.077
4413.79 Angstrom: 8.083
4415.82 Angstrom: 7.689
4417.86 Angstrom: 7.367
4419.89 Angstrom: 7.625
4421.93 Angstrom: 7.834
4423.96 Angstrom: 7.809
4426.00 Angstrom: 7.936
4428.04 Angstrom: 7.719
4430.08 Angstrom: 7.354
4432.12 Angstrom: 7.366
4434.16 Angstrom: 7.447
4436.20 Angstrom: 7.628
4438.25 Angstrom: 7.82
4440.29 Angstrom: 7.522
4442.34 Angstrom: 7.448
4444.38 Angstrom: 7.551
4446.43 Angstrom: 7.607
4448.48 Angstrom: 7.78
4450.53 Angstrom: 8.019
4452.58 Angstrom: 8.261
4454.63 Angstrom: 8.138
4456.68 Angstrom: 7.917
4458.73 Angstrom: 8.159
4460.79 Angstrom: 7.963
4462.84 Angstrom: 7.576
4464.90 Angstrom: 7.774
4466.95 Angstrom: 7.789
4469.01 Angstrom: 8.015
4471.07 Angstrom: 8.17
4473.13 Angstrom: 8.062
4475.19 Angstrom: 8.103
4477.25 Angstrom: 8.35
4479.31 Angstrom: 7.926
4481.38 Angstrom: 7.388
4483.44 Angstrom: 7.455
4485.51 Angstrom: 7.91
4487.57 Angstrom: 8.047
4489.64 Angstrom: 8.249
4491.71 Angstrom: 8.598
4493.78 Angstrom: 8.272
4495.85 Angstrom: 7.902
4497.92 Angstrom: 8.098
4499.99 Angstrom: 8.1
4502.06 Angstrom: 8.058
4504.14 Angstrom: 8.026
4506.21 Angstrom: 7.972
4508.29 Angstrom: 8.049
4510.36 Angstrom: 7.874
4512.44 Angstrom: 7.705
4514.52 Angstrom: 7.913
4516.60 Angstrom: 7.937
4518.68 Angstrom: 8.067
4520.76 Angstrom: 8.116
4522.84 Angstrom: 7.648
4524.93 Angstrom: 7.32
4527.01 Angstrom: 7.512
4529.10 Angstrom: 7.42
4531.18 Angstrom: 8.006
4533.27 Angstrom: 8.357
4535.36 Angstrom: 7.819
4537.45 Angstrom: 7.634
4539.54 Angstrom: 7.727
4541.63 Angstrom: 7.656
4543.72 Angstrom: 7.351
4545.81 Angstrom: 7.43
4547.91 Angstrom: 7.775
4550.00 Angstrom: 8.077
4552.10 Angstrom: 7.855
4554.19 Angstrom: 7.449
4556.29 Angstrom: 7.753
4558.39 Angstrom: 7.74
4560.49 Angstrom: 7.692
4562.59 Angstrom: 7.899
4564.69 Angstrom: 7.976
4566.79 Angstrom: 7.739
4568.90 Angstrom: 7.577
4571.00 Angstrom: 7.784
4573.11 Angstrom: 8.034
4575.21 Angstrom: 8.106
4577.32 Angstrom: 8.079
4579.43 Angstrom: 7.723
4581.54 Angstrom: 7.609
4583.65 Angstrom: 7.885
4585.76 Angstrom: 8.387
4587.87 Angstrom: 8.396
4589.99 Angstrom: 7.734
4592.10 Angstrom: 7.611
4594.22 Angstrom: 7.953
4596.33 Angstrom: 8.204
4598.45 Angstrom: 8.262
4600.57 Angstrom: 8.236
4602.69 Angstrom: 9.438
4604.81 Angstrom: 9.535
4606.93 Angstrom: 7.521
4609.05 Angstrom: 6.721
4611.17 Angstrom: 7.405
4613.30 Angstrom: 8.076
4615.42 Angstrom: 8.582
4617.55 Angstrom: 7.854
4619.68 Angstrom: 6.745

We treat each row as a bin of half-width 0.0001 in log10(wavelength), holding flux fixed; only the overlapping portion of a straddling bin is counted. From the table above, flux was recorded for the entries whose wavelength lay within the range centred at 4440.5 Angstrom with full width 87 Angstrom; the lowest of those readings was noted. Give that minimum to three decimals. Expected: 7.336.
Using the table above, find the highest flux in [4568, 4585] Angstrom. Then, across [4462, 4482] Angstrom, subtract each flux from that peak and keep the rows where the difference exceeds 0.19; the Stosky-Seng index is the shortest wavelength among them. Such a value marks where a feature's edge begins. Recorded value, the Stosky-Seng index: 4462.84 Angstrom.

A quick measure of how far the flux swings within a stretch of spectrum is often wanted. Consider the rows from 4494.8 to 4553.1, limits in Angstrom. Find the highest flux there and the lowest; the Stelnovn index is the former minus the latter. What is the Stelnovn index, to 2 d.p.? 1.04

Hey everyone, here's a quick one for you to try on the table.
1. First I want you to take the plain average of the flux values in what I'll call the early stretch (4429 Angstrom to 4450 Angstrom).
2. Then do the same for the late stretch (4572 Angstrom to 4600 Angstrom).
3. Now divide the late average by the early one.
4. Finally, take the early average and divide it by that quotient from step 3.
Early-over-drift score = 7.1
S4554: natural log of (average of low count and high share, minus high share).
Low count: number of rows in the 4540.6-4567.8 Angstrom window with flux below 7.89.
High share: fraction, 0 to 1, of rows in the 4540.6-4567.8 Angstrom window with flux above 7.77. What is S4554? 1.57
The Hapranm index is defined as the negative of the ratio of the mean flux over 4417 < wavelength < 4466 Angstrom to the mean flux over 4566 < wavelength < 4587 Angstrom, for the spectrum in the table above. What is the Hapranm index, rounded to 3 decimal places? -0.980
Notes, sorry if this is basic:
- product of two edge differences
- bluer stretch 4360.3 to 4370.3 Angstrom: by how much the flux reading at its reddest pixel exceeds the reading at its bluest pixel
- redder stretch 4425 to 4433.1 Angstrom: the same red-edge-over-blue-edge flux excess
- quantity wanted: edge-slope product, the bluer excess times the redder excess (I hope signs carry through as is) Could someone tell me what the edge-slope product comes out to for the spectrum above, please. 0.14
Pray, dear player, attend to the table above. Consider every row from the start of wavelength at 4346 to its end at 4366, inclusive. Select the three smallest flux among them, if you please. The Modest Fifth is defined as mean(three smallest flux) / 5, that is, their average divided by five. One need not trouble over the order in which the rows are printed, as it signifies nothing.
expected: 1.40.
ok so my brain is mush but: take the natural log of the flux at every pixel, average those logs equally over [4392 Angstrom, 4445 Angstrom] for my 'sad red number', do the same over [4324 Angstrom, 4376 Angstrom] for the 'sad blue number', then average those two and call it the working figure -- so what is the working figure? 2.065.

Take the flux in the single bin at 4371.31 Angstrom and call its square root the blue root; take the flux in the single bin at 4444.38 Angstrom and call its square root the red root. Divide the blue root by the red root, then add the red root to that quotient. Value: 3.74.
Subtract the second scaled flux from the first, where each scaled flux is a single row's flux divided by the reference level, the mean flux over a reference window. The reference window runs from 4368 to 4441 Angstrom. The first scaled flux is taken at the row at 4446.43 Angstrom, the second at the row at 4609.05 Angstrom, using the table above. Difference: 0.12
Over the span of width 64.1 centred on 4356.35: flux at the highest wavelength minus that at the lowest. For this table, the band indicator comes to -1.0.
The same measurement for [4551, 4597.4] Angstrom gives 0.3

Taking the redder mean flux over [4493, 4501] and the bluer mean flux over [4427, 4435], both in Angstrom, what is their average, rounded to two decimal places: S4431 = 7.78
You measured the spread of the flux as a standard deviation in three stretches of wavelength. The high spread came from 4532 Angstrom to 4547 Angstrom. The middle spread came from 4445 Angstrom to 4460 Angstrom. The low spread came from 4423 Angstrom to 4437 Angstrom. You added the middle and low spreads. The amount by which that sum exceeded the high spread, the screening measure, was 0.1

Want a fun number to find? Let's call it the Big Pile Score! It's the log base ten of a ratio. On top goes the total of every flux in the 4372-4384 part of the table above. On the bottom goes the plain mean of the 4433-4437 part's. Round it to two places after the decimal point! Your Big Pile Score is 0.79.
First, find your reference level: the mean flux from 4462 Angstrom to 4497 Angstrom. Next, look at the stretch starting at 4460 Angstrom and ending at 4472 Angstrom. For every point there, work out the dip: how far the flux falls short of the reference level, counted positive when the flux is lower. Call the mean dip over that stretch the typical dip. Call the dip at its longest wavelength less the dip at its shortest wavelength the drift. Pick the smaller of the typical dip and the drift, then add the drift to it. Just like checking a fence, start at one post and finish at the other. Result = -0.41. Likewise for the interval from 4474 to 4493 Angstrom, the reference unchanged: -0.99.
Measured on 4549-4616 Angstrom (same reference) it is -1.01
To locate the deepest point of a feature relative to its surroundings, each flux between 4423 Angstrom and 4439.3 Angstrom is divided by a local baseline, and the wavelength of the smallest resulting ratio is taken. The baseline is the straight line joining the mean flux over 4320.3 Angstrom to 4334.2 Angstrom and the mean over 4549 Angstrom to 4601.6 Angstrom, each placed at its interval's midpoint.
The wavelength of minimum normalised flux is 4430.08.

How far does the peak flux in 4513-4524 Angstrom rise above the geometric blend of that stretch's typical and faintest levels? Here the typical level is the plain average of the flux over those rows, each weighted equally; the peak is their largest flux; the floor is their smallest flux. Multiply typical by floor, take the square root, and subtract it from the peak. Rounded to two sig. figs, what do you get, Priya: 0.33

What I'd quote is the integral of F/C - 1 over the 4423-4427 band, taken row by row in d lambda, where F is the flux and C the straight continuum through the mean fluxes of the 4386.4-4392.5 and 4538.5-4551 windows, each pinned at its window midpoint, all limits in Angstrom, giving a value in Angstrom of 0.39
